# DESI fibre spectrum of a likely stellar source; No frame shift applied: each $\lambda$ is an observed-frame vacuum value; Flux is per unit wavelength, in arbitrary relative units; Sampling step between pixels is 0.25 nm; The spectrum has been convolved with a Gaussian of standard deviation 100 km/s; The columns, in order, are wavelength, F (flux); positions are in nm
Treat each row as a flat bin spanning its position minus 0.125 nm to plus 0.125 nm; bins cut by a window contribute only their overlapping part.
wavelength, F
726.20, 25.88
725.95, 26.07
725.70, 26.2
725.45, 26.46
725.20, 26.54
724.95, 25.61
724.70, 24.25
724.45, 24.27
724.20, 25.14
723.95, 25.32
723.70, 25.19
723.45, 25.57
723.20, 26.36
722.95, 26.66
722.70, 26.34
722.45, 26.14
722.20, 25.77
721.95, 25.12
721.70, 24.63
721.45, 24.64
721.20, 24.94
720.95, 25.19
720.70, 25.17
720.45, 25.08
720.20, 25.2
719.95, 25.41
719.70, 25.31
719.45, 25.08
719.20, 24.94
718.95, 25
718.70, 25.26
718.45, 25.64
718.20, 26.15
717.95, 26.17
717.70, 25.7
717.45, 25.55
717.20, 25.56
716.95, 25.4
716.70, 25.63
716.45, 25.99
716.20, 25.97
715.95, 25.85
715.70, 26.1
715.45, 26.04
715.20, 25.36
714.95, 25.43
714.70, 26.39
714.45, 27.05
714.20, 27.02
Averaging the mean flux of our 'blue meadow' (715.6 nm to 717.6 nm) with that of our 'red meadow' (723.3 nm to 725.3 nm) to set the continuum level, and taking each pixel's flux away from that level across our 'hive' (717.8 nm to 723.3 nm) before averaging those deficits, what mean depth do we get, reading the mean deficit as 0.03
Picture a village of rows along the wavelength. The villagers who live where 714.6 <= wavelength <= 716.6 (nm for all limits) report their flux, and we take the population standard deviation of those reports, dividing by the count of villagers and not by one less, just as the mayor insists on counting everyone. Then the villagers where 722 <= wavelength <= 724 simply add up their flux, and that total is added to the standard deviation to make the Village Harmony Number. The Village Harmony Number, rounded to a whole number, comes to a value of 208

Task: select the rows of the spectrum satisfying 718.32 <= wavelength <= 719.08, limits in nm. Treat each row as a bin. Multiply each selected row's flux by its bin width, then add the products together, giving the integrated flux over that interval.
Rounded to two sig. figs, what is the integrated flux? 19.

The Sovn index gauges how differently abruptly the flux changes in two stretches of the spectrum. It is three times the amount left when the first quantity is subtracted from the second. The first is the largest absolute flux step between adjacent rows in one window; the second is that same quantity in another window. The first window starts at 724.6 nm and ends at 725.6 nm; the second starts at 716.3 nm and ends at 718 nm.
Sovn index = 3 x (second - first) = -2.7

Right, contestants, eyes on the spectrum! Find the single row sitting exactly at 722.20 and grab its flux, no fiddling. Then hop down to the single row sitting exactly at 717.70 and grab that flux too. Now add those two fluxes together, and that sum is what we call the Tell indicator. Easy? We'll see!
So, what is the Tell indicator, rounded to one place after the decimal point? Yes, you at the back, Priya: 51.5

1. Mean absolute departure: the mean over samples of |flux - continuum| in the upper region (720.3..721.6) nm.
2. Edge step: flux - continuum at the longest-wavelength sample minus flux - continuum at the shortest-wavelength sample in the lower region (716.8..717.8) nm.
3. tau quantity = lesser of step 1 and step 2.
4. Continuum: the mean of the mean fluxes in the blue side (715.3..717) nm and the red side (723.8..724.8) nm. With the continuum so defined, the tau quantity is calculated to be 0.3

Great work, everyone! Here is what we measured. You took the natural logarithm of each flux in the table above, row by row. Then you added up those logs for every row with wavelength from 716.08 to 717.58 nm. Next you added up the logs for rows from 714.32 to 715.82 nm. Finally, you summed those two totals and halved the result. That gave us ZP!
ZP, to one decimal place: 19.5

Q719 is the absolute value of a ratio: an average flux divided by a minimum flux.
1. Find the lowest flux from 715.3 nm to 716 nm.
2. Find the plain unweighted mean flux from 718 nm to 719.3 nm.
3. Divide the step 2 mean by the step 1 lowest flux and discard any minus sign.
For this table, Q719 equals 0.98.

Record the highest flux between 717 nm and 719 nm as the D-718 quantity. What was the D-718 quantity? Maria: 26.17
